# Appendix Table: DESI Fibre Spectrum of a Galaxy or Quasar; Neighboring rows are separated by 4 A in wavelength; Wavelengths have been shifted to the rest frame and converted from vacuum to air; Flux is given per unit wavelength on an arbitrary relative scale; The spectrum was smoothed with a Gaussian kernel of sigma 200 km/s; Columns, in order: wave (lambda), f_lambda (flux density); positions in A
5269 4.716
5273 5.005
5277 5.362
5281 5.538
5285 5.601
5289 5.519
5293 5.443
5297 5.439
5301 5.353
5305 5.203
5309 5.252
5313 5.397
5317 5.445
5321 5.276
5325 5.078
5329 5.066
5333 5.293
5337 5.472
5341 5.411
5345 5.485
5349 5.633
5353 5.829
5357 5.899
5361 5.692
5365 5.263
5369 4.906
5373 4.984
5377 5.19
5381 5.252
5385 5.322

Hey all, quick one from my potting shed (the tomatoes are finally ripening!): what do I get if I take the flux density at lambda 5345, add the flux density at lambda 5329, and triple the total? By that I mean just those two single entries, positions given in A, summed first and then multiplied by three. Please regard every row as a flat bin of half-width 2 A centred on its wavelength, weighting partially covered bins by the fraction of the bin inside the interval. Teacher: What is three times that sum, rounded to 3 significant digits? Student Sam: 31.7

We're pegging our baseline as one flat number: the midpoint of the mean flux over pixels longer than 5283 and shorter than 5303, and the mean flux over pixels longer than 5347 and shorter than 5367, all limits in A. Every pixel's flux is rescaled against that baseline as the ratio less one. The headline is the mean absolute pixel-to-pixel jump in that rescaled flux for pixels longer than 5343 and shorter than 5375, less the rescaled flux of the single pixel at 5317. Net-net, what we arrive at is 0.060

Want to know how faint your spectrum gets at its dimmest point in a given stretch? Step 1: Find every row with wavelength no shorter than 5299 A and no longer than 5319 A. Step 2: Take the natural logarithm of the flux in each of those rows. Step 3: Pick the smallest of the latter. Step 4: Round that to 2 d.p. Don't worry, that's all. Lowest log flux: 1.65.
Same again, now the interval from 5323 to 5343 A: 1.62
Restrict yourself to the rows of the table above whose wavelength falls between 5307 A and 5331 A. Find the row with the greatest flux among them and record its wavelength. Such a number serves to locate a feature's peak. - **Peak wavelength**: 5317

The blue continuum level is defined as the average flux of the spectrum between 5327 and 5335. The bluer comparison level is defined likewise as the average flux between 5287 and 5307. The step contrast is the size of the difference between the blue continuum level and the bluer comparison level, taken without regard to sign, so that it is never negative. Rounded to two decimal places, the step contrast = 0.21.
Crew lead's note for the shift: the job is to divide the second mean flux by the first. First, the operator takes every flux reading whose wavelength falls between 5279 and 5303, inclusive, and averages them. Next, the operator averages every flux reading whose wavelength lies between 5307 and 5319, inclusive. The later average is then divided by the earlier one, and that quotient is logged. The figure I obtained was 0.979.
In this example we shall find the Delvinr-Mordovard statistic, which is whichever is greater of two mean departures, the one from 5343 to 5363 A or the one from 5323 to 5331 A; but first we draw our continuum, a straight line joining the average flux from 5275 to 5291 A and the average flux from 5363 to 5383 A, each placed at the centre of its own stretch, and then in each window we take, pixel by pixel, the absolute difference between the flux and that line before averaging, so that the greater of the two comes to 0.50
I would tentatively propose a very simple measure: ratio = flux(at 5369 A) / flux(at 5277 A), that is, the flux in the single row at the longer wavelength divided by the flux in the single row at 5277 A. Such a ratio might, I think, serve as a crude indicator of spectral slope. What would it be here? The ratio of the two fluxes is 0.91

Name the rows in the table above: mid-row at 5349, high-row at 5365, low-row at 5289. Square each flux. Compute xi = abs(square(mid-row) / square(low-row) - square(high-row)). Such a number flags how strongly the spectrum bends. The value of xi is 27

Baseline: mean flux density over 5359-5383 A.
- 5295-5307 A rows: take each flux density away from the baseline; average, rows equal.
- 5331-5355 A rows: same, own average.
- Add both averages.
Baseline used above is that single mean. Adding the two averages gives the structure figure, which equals -0.42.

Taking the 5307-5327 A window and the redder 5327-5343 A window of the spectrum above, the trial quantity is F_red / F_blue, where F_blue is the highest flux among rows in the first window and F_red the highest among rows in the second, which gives 1.00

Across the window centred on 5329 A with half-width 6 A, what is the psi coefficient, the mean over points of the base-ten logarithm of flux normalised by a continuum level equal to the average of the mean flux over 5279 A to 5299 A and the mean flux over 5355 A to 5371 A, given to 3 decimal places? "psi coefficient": -0.027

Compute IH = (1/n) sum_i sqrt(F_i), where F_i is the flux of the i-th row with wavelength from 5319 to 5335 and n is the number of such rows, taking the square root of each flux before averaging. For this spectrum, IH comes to 2.28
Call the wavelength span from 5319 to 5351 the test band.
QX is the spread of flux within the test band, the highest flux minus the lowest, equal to 0.57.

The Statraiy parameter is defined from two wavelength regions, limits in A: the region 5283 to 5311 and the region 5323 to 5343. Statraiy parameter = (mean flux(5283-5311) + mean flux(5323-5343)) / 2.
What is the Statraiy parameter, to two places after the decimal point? 5.33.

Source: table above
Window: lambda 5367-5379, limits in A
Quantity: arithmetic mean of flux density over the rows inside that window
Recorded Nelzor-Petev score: 5.03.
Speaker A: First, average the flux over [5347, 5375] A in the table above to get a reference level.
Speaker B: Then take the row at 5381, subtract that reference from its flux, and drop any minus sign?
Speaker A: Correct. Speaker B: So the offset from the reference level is 0.21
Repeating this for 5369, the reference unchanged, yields 0.55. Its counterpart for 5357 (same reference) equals 0.44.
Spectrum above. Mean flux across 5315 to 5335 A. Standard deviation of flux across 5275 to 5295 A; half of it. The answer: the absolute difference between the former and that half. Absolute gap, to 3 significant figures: 5.19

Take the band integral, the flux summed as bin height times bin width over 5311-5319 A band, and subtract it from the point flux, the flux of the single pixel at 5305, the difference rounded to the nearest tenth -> -38.2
